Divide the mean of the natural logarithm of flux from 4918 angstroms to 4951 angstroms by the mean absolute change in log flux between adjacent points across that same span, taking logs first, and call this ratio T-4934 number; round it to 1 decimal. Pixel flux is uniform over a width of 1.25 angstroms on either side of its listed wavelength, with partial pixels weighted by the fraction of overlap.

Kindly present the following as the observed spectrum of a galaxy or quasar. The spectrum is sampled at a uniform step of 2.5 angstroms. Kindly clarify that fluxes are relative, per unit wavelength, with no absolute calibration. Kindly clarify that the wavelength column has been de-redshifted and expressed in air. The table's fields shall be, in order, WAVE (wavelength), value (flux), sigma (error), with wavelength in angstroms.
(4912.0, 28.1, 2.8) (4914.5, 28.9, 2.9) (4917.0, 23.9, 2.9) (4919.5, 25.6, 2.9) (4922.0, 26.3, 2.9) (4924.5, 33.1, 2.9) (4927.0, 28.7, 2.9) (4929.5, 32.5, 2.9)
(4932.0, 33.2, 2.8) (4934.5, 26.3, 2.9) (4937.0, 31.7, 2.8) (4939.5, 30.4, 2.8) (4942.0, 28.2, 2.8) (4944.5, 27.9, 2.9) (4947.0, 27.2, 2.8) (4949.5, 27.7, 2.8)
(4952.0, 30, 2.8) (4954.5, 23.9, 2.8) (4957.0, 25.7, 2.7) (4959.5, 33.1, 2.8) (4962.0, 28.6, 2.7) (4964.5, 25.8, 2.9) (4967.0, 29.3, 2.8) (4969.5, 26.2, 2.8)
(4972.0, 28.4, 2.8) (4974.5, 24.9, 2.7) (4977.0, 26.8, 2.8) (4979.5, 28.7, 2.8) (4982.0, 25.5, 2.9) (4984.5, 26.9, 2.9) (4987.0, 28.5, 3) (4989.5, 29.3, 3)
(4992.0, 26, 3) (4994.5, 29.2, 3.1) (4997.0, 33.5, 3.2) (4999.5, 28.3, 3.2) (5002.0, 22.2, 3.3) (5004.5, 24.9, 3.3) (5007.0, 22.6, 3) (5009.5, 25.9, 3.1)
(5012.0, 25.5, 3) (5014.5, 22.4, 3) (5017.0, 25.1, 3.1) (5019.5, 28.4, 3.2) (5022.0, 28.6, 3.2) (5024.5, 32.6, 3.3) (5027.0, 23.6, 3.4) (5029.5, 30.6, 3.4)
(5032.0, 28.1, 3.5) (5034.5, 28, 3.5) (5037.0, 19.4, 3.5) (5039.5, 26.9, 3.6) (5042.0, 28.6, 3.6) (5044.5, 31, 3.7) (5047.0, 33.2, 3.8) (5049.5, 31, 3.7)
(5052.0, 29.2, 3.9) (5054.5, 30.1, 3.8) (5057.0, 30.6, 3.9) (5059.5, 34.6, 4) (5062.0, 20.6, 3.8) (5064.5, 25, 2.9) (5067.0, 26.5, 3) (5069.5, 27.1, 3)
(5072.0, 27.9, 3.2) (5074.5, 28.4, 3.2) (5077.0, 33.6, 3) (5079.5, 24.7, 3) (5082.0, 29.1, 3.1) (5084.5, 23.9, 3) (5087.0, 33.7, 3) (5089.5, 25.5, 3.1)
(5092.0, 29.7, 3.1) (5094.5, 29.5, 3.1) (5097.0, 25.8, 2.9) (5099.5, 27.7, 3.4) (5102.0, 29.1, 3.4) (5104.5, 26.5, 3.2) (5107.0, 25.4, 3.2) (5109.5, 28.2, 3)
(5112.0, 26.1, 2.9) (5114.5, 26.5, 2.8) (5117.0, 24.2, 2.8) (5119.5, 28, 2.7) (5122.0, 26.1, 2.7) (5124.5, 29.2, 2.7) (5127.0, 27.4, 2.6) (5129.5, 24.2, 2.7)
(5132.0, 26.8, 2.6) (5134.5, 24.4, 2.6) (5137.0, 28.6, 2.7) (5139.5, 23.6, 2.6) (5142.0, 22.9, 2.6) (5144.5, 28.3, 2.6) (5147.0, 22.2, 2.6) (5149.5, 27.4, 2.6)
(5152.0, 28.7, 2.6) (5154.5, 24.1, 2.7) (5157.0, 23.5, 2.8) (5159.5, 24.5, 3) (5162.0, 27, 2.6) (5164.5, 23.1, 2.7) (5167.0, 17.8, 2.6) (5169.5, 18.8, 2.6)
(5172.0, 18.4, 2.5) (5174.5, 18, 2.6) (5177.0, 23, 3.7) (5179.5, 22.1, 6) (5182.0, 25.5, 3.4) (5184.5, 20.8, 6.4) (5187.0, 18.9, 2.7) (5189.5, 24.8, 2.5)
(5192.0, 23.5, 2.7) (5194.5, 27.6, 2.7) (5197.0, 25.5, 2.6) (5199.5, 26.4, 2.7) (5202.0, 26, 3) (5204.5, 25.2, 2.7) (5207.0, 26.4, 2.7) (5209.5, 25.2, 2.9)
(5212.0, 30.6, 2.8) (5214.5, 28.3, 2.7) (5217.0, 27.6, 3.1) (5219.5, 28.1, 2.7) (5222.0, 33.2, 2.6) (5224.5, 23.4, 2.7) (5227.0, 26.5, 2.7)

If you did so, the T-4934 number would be 35.6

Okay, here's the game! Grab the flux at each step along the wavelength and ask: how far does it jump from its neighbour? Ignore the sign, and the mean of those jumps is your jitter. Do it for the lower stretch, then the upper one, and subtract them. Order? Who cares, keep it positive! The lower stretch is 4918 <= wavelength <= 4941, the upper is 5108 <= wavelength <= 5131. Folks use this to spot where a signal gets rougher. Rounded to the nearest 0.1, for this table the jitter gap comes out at 1.4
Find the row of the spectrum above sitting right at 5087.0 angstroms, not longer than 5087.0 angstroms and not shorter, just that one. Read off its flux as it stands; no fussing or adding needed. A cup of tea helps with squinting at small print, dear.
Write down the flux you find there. 33.7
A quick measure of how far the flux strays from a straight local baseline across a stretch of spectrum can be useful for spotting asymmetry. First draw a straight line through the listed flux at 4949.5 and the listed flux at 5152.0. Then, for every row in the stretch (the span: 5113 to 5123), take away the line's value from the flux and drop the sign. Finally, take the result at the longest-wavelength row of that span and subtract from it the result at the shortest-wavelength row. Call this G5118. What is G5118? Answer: 0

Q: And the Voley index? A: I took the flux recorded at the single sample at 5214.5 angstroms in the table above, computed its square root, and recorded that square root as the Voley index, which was 5.3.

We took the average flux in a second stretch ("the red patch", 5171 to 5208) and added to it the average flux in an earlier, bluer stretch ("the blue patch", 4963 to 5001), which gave 51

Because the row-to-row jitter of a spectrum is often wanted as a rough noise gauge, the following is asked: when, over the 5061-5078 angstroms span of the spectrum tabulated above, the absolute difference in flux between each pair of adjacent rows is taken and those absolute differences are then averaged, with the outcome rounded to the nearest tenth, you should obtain 2.2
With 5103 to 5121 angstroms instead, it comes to 2.1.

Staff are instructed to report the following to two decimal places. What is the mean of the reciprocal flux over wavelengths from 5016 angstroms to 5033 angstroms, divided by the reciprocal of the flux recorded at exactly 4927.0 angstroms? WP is 1.03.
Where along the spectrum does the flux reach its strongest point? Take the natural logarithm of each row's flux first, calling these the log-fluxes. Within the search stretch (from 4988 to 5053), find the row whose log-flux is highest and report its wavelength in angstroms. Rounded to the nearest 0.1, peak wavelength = 4997.0 angstroms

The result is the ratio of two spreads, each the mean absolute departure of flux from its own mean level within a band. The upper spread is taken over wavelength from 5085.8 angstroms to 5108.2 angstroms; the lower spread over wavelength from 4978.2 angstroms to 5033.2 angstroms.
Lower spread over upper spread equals 1.2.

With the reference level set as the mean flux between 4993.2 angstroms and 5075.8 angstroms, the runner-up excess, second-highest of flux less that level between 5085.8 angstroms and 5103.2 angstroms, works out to 2.1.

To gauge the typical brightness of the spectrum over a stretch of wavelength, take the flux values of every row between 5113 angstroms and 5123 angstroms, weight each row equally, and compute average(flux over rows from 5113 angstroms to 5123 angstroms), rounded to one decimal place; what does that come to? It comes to 26.2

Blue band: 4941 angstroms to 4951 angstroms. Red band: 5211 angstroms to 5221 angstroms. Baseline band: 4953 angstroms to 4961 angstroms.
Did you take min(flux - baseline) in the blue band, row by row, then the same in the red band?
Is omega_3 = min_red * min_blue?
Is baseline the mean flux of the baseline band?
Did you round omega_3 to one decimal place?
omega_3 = 0.0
